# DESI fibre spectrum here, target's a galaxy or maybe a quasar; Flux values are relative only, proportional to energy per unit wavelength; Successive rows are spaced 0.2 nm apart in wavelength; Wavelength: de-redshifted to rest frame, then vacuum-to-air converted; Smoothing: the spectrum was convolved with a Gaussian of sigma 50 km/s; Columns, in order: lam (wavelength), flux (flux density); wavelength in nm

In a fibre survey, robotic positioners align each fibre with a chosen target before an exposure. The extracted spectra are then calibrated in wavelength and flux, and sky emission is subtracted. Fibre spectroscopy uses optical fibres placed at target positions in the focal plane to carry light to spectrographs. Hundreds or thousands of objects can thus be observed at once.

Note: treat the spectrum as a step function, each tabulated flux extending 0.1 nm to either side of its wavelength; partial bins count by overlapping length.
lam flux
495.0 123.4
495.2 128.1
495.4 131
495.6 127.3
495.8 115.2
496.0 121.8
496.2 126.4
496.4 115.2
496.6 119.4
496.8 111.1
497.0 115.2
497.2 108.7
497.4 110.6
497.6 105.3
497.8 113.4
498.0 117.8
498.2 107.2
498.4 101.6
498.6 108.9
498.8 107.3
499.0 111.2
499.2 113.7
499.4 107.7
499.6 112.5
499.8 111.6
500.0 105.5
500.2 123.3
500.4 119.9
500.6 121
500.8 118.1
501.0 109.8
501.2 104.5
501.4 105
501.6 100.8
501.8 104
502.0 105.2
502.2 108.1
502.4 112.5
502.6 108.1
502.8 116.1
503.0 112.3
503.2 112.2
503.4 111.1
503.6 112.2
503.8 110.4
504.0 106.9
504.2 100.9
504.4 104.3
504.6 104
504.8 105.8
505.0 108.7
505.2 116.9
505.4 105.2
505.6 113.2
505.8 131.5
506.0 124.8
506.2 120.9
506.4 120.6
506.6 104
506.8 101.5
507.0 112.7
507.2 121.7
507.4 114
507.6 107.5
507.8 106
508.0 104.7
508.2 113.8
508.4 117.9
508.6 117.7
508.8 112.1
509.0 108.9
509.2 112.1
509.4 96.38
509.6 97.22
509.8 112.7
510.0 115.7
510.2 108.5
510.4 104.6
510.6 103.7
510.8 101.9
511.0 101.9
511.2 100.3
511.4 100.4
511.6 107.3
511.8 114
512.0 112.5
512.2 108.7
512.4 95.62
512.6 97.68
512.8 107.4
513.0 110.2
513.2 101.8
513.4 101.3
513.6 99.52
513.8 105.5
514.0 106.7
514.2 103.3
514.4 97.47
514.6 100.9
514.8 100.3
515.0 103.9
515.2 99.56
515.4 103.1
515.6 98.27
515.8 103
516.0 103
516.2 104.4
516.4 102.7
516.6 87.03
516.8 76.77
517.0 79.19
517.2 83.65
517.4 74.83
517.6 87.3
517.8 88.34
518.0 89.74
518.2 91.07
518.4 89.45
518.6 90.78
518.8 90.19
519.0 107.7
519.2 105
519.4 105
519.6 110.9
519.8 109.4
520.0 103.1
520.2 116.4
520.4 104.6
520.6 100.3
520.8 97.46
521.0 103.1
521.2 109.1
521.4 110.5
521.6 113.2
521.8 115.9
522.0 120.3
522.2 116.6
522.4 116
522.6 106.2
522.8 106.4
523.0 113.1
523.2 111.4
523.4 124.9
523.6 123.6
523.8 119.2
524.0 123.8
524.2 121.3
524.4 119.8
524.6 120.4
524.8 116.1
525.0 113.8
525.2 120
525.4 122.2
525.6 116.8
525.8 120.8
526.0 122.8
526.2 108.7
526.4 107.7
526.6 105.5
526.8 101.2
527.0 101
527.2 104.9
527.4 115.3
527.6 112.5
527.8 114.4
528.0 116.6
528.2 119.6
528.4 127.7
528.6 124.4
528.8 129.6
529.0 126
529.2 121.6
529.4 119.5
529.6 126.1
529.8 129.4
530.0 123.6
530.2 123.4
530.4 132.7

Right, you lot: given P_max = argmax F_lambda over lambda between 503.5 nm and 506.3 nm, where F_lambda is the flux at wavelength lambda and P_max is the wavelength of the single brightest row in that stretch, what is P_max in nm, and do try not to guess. 505.8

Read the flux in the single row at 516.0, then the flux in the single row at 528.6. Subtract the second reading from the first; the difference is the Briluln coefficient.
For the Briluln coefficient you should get -21.4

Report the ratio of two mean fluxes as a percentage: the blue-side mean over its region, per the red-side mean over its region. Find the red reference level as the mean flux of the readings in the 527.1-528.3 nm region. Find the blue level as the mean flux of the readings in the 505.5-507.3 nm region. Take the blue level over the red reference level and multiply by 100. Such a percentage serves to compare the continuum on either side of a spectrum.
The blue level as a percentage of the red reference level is 103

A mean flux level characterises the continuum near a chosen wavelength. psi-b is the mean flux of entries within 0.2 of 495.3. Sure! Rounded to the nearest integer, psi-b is 130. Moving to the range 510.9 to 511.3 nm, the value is 101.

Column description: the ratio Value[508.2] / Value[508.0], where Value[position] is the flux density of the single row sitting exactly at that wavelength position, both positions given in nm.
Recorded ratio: 1.09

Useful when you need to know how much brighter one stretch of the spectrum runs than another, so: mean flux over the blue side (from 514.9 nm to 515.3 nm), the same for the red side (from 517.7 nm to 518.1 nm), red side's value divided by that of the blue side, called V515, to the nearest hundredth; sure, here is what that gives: 0.88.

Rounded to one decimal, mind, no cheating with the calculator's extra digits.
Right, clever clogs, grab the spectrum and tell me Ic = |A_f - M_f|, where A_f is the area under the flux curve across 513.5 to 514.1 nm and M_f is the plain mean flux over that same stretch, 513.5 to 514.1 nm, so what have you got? 41.6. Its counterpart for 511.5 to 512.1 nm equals 44.5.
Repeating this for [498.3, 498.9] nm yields 42.4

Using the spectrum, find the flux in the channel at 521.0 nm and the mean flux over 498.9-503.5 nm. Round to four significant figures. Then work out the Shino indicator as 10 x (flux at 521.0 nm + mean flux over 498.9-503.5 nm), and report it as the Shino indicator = 2142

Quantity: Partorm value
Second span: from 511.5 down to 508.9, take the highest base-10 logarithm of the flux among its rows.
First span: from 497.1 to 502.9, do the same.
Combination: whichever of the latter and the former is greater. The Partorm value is 2.091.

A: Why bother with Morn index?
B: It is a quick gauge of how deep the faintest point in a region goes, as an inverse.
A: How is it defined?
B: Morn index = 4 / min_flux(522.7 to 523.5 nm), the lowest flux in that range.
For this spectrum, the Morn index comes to 0.0376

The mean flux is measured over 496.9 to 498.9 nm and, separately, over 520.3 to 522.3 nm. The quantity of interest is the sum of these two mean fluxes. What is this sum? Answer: 219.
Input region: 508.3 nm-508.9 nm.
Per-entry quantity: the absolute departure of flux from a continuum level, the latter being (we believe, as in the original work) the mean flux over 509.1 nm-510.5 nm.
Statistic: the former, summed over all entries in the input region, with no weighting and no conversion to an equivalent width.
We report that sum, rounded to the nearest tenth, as 27.5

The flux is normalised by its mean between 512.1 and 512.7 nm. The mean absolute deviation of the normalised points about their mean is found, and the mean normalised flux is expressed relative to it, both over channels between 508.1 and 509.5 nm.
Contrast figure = 23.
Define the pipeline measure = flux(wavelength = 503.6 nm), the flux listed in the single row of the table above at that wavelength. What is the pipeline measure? 112.2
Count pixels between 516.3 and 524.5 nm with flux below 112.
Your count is 28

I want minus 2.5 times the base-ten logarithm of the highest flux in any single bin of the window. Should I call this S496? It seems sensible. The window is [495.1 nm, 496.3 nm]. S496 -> -5.29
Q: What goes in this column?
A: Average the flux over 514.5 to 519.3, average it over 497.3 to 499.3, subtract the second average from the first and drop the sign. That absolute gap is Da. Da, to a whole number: 16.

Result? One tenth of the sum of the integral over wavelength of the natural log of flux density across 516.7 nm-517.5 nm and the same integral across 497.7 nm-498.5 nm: 0.73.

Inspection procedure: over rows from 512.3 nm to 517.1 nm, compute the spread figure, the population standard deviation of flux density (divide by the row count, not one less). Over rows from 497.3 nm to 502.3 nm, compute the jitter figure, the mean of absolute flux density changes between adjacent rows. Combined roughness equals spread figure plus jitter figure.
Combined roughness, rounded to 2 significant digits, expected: 13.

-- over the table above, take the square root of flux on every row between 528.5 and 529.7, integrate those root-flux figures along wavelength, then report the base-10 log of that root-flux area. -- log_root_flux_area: 1.127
